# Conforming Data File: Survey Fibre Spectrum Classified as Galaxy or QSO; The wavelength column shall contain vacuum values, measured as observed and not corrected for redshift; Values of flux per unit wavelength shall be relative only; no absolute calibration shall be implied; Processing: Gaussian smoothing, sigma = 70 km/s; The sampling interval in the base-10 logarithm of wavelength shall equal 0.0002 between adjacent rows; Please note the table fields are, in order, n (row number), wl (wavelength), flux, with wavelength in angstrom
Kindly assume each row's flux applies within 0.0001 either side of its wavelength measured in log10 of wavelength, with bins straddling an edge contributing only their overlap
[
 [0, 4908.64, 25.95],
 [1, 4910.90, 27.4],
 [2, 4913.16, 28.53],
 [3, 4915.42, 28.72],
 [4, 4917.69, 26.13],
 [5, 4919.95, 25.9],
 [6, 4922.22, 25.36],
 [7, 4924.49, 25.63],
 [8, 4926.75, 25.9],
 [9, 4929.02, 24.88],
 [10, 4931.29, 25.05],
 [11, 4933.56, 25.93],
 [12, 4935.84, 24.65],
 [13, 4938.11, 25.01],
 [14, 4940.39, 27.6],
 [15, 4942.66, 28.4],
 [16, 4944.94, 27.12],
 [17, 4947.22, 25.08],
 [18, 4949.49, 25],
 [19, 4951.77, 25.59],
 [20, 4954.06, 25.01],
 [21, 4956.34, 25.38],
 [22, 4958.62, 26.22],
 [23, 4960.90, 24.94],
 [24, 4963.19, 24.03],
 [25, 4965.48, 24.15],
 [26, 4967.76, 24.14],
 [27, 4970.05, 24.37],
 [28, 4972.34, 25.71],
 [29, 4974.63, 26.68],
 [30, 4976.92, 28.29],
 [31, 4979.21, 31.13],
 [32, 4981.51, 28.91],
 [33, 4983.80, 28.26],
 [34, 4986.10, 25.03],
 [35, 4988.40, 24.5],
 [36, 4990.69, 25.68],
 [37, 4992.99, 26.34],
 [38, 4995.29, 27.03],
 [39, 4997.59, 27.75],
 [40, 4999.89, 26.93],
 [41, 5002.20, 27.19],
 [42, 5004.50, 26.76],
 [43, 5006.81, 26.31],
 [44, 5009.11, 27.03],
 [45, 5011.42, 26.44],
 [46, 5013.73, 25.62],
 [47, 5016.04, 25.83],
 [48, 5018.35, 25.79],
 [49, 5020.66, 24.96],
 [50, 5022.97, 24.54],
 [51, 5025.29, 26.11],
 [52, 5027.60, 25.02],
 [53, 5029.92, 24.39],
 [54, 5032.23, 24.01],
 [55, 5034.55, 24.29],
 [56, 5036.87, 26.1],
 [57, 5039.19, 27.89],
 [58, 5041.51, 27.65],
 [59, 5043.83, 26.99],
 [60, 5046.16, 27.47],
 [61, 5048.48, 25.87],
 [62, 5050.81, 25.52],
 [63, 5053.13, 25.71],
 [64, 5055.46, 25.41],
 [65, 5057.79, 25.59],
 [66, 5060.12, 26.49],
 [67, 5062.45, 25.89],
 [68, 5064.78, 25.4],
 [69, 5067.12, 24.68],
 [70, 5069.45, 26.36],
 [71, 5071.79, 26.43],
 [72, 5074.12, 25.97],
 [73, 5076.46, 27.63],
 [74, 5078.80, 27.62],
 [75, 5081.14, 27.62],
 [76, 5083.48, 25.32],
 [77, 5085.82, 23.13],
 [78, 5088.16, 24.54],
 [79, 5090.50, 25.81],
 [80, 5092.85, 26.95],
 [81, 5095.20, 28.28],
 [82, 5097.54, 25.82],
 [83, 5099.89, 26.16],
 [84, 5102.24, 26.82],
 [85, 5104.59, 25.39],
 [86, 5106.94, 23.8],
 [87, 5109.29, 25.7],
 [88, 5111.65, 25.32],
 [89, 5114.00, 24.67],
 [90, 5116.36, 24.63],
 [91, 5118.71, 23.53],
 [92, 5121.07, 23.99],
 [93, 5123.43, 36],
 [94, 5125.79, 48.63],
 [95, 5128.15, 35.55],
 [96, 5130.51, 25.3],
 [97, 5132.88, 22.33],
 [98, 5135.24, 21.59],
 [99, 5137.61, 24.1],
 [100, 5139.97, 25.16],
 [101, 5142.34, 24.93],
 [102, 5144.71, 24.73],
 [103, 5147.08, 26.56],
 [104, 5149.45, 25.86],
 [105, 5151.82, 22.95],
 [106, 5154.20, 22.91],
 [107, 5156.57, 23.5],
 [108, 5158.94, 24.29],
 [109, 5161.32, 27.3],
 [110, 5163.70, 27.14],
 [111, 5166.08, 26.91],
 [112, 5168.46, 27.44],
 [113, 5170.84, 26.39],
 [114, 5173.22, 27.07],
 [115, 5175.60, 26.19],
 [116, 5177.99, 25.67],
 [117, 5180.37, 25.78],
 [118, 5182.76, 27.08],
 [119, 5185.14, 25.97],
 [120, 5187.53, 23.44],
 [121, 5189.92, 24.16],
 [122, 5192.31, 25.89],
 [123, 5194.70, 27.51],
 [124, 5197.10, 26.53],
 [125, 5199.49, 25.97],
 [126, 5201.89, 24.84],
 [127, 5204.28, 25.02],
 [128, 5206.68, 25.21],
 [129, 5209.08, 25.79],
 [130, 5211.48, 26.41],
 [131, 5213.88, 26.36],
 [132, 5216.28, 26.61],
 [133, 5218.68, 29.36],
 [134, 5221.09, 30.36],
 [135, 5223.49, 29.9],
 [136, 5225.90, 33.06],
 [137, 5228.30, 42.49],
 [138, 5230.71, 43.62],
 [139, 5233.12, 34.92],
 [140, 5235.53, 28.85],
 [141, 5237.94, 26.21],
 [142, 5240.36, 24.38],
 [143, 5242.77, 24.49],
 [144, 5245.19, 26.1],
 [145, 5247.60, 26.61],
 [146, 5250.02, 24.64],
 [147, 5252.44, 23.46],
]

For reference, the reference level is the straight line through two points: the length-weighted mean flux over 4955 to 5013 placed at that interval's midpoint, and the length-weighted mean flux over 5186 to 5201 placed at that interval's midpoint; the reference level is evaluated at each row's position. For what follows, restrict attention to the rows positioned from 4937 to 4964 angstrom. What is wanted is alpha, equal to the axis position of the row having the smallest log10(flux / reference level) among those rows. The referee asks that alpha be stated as 4963.19 angstrom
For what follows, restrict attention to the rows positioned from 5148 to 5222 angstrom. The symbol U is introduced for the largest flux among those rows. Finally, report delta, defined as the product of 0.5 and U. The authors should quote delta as 15.2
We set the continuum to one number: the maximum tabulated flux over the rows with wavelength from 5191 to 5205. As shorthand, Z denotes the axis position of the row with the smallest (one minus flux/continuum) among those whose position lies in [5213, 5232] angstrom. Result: 5230.71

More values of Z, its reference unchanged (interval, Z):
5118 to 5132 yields 5125.79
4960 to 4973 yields 4972.34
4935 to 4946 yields 4942.66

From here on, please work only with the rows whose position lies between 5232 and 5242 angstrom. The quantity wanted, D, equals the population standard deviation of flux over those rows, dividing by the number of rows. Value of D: 4.0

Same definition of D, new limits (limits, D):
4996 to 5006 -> 0.4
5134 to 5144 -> 1.4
